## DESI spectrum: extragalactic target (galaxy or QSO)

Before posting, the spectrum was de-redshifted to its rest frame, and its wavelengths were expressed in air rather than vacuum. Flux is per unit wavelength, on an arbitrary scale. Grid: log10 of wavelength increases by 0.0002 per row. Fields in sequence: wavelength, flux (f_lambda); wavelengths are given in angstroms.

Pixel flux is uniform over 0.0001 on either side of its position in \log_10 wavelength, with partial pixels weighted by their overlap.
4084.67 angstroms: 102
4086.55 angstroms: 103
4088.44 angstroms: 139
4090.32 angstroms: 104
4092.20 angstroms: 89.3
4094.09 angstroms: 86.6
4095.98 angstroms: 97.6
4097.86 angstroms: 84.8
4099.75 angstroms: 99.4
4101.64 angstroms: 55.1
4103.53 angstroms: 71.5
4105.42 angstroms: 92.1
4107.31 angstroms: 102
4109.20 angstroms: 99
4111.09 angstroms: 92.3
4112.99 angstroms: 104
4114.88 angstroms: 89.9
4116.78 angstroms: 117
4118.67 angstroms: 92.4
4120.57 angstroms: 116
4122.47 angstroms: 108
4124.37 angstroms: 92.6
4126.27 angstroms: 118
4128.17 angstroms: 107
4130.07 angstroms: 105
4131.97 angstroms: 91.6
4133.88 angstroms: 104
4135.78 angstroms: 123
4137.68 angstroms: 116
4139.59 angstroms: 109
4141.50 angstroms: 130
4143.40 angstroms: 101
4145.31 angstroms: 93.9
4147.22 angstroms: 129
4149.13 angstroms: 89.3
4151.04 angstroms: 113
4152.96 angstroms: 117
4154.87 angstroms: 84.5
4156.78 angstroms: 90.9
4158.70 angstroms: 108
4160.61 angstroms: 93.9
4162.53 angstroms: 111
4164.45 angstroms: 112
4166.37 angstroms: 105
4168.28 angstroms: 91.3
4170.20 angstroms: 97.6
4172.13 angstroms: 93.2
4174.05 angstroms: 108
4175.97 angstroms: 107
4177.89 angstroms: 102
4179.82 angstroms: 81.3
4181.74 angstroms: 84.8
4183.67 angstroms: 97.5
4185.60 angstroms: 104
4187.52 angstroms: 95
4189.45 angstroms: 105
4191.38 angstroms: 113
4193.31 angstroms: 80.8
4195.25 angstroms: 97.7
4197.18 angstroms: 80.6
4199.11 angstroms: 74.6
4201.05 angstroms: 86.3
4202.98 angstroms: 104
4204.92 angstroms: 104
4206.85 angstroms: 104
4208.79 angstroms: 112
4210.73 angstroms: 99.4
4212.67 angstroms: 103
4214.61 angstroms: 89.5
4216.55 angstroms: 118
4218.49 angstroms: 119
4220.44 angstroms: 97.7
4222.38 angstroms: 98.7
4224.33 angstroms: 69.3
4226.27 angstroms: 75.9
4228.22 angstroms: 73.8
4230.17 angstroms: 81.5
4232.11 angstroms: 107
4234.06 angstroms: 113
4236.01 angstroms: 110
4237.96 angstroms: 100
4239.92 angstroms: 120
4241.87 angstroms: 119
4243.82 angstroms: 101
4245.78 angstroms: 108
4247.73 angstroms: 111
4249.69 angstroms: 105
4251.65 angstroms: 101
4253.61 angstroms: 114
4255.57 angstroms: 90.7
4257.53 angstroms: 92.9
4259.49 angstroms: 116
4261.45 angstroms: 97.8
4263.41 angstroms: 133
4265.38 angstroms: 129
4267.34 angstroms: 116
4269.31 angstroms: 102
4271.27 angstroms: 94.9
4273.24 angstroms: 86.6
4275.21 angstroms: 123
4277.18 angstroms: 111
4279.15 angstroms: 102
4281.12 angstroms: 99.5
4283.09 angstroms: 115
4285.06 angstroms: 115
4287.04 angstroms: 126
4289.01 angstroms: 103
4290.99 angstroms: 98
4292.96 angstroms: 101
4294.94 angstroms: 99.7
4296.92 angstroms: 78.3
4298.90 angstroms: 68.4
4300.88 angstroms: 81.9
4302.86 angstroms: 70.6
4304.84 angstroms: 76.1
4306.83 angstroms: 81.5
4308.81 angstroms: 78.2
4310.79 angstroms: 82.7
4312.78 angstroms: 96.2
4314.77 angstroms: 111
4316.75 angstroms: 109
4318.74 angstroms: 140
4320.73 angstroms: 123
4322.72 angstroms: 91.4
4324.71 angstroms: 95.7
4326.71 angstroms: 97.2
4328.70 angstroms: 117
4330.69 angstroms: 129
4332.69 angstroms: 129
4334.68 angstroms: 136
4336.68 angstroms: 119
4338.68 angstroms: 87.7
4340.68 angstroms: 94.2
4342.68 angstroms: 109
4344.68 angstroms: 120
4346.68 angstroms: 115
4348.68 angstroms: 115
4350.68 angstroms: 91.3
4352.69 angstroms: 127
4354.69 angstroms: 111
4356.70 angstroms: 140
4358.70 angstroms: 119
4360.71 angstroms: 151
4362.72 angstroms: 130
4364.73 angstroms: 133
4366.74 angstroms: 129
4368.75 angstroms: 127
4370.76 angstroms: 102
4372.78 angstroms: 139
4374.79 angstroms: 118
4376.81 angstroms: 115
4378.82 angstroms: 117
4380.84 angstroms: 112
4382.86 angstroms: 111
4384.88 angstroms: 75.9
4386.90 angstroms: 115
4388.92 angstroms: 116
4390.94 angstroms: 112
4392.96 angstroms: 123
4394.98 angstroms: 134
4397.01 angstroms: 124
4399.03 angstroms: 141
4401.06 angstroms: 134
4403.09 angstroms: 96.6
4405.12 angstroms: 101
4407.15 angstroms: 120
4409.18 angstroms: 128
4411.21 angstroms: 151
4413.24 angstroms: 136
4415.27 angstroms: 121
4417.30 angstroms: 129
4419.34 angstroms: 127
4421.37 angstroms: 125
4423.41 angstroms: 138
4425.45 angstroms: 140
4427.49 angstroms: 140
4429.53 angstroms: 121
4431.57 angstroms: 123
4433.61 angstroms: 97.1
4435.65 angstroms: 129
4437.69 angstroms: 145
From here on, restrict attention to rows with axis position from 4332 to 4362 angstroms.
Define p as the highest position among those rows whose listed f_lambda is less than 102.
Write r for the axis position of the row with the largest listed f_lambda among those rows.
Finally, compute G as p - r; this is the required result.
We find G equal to -10.0 angstroms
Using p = 4350.68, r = 4360.71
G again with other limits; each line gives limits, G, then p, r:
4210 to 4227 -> 7.8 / 4226.27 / 4218.49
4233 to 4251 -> 3.9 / 4243.82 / 4239.92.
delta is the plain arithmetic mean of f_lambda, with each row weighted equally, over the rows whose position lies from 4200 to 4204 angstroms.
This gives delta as 95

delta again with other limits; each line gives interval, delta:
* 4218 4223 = 105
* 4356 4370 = 133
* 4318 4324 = 118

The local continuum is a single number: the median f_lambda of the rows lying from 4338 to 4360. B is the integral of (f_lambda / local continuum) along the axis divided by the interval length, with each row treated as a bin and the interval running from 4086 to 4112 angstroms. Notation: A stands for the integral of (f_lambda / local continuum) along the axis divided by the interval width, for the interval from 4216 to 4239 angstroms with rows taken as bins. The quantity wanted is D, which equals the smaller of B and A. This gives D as 0.816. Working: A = 0.84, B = 0.82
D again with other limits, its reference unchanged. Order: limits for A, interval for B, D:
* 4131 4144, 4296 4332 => 0.837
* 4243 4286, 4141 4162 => 0.906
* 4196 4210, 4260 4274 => 0.828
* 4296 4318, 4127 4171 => 0.744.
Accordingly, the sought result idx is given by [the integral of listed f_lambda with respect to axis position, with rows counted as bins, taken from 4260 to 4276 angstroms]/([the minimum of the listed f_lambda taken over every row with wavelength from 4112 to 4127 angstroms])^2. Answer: 0.22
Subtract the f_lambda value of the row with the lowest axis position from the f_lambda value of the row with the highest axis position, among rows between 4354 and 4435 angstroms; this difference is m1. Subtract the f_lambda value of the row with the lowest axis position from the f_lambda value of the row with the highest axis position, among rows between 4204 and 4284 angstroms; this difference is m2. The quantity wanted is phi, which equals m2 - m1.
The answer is 25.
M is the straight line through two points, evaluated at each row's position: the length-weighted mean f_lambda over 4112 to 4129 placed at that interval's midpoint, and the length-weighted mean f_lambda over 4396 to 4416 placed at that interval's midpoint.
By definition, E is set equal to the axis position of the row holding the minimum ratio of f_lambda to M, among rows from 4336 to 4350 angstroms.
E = 4338.68 angstroms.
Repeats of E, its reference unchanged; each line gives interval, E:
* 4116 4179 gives 4154.87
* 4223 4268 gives 4224.33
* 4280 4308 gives 4298.90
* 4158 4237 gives 4224.33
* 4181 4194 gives 4193.31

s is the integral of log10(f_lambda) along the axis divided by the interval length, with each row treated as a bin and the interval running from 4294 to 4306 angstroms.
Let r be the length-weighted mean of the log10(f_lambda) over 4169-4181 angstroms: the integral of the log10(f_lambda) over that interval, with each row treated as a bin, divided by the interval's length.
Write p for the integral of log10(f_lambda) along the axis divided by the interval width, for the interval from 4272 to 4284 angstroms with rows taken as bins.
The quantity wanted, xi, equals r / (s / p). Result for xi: 2.12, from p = 2.02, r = 1.99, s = 1.89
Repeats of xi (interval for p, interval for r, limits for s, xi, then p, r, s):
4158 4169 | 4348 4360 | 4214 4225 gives 2.09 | 2.02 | 2.07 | 1.99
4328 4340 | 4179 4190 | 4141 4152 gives 2.01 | 2.07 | 1.97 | 2.03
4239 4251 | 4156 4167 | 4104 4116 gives 2.08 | 2.04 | 2.01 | 1.98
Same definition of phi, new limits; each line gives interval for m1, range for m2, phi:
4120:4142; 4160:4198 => -27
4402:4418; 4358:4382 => -39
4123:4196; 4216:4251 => -18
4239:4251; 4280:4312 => -2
